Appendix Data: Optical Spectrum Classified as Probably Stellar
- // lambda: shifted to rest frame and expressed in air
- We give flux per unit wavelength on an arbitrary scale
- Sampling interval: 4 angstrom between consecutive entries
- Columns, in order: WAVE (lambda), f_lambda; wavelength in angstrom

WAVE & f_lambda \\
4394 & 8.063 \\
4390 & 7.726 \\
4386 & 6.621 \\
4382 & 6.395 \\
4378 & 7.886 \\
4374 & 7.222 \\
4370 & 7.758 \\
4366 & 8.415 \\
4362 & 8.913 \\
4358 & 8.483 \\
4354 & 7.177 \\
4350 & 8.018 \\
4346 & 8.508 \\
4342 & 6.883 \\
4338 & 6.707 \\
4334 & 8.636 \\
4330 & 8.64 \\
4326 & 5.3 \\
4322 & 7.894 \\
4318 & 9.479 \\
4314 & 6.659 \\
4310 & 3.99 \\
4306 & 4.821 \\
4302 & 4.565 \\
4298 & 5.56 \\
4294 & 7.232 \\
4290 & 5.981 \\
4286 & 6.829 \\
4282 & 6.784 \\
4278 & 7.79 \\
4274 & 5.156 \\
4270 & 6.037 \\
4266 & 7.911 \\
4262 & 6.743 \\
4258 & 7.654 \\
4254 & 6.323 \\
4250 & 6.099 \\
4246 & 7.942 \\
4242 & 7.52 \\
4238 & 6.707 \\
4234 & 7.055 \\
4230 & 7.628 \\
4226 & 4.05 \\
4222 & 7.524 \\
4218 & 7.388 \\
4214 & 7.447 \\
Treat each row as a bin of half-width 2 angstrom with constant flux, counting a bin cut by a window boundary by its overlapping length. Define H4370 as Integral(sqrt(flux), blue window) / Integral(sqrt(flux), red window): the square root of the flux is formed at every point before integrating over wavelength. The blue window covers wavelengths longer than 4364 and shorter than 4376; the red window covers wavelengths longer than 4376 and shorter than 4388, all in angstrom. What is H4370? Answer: 1.06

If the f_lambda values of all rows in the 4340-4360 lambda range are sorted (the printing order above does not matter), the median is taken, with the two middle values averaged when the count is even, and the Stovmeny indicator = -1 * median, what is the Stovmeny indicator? -8.0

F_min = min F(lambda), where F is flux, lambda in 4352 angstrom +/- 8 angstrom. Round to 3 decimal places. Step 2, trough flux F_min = 7.177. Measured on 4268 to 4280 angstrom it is 5.156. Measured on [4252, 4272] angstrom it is 6.037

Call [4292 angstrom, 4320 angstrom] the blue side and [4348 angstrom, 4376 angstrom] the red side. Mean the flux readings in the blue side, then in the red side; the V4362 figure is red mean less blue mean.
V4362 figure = 2.0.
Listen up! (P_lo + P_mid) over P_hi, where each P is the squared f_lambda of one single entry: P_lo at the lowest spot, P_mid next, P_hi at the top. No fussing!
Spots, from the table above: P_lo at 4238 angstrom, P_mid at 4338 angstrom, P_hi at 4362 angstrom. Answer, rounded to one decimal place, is 1.1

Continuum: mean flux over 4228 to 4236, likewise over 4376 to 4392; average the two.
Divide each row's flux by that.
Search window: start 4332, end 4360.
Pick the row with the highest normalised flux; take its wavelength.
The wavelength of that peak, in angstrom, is 4334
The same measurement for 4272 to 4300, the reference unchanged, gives 4278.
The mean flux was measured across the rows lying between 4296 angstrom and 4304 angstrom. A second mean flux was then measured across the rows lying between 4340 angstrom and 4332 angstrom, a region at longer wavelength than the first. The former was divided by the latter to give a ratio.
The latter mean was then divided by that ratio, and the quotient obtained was 12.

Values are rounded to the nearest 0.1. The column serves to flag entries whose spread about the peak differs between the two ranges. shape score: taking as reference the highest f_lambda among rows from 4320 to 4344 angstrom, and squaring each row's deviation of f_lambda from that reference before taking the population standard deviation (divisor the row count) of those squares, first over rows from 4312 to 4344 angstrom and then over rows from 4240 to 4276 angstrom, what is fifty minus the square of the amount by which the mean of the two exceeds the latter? 50.0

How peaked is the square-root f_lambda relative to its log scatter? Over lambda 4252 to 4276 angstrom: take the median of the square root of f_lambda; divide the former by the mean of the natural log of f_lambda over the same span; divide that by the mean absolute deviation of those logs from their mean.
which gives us 11.2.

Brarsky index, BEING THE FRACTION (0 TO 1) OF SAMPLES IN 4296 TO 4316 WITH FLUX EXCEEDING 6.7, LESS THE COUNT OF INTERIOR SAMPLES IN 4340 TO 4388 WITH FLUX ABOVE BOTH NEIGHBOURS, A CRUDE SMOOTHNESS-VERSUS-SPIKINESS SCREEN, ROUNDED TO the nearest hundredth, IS -3.00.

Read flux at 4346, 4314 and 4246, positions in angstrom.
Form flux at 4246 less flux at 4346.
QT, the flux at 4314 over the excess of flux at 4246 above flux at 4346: -12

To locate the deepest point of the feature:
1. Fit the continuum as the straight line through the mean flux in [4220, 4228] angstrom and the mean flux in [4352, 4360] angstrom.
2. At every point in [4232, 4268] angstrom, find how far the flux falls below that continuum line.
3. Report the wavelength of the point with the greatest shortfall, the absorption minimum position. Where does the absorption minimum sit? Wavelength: 4250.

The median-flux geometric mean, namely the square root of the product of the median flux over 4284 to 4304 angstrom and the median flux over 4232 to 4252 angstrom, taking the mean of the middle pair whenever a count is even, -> 6.50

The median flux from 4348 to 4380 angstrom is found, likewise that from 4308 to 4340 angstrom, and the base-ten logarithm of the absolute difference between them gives -0.19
